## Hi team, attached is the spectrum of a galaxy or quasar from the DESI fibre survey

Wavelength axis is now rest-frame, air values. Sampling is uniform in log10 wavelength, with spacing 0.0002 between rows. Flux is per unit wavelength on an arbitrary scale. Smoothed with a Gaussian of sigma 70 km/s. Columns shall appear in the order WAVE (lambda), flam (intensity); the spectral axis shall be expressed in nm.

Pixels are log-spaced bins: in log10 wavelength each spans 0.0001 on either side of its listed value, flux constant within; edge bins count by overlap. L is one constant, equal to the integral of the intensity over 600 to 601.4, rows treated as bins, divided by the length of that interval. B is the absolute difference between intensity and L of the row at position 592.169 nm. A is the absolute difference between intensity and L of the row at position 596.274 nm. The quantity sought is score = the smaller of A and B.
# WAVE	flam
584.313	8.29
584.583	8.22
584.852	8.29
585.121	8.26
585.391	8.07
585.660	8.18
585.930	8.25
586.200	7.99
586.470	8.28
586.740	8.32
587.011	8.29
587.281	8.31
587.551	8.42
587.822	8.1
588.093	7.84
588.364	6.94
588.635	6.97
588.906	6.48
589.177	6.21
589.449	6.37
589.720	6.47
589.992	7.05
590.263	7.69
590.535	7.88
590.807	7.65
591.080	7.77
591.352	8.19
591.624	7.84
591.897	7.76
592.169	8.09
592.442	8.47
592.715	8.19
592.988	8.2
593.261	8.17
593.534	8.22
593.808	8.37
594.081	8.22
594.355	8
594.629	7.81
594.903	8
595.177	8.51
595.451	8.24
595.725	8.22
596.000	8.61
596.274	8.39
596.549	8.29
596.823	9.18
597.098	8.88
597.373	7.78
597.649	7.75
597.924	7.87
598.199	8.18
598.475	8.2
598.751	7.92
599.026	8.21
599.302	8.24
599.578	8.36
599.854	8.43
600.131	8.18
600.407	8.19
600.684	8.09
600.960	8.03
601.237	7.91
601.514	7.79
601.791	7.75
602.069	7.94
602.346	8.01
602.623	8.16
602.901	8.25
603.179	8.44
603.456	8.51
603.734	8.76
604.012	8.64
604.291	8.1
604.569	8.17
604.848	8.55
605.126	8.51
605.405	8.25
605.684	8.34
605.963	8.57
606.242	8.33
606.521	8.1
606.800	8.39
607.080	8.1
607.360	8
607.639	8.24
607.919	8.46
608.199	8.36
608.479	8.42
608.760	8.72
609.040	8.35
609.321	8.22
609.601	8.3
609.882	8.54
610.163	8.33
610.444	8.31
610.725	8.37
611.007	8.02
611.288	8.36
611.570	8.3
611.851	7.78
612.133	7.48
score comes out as 0.01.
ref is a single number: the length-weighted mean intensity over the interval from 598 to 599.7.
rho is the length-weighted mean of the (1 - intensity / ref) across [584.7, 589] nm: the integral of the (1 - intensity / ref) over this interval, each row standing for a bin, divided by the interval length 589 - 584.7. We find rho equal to 0.027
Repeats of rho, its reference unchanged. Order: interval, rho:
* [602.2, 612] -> -0.018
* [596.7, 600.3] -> -0.008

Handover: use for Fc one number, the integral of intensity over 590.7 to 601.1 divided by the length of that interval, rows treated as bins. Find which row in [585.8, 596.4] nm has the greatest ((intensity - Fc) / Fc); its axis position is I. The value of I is 596.000 nm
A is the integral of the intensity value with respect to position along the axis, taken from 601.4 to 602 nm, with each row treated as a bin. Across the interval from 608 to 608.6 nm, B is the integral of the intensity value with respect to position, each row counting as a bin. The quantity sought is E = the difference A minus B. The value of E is -0.37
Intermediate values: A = 4.7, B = 5.0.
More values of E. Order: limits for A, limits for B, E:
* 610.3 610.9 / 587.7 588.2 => 1.00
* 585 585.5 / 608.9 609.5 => -0.90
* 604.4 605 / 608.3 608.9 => -0.12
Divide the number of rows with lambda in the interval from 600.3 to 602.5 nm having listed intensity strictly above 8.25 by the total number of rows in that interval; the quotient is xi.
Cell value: 0.0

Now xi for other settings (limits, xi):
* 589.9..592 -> 0.0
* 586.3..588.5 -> 0.6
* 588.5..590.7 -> 0.0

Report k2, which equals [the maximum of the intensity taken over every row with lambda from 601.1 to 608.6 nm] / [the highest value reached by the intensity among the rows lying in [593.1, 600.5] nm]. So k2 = 0.954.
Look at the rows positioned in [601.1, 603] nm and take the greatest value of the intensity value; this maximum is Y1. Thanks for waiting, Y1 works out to 8.25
